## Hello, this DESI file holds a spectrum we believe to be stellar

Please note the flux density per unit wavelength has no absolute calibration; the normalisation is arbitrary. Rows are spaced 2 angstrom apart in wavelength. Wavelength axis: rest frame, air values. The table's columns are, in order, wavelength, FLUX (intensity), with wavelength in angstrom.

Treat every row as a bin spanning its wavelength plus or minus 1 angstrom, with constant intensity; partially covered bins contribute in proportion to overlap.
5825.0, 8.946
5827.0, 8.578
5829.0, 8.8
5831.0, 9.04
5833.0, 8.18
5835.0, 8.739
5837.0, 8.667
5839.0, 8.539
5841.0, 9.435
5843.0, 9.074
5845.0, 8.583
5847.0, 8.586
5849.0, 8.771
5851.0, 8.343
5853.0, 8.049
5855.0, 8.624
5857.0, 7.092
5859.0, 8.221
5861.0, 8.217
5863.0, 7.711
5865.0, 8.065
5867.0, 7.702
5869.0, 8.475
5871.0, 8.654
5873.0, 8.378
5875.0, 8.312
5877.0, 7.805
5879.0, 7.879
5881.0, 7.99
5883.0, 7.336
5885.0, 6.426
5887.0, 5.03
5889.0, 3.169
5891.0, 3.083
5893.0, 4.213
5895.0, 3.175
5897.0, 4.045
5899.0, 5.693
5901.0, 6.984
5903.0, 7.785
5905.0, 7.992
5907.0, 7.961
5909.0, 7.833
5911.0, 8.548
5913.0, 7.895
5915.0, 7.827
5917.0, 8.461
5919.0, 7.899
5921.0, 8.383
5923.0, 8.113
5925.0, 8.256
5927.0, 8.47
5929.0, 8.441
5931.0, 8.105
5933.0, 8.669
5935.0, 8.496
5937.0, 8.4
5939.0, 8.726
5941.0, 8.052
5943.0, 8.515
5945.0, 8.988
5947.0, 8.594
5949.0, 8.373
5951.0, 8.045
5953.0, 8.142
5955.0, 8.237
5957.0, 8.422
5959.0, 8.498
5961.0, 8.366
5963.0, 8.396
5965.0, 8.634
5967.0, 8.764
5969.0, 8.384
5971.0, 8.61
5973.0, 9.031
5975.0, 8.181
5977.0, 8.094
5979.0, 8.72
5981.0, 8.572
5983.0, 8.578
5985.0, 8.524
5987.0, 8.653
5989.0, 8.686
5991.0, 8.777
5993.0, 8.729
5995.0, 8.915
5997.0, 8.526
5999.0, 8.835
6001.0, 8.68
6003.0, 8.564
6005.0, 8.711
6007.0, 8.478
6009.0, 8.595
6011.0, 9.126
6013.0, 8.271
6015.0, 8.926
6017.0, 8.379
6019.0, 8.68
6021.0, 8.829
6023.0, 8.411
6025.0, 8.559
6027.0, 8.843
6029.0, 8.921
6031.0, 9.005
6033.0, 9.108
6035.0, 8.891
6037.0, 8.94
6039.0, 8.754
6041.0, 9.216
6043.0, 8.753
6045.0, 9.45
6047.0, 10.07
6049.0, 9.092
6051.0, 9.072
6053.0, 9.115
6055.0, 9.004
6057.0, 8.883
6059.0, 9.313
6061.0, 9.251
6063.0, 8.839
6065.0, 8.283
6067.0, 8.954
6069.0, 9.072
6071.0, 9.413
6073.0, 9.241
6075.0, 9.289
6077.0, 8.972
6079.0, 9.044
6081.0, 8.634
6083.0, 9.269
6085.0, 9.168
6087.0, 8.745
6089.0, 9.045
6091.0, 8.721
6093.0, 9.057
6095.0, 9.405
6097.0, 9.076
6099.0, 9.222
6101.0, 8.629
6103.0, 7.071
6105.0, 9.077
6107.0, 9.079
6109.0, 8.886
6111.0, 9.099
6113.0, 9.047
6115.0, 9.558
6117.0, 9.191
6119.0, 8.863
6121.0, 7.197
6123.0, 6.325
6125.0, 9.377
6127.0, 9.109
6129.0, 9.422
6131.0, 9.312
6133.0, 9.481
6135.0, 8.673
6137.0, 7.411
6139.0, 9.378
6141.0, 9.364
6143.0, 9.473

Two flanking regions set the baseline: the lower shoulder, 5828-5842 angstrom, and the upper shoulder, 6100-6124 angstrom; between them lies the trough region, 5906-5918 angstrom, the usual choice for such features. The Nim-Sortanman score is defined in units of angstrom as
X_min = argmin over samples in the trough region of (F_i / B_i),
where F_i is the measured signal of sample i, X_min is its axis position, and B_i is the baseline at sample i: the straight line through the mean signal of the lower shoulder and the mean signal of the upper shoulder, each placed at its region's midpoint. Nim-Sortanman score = 5915.0 angstrom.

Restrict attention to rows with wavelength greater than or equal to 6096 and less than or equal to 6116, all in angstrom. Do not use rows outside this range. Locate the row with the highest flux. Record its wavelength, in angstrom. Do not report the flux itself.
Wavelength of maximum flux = 6115.0 angstrom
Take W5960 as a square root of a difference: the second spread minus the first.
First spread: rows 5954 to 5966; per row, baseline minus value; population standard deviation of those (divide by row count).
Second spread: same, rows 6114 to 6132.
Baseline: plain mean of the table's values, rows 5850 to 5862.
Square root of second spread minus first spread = 1.0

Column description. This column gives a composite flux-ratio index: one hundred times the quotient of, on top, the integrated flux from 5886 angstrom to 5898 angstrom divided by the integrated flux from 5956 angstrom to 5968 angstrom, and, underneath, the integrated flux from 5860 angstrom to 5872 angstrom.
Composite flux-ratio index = 0.46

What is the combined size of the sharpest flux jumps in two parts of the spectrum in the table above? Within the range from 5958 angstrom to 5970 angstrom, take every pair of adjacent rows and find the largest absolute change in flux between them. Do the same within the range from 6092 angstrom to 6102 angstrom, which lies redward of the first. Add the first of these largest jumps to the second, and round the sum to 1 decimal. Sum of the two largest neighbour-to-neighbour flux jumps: 1.0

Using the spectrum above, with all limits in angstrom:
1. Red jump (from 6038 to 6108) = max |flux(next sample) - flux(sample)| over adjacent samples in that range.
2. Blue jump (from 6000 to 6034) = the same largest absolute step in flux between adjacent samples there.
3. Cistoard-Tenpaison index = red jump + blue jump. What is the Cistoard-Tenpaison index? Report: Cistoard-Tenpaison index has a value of 2.86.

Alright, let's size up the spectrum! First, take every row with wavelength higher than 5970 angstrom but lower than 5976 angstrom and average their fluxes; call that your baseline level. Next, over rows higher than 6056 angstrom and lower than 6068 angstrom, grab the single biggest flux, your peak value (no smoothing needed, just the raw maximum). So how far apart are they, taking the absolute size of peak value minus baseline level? 0.71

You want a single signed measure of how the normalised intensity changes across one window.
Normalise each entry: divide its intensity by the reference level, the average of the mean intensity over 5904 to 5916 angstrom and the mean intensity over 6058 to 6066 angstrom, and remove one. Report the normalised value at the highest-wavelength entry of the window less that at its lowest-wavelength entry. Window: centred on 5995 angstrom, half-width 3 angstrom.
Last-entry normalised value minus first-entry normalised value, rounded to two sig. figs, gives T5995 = -0.024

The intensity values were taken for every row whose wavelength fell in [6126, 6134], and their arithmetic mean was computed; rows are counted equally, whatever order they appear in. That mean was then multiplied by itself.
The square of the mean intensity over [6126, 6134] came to 87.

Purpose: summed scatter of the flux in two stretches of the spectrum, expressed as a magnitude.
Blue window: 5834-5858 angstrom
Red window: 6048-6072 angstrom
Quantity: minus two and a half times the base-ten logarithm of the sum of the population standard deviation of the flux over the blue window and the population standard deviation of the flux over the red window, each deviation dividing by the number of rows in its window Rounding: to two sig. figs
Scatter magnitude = 0.21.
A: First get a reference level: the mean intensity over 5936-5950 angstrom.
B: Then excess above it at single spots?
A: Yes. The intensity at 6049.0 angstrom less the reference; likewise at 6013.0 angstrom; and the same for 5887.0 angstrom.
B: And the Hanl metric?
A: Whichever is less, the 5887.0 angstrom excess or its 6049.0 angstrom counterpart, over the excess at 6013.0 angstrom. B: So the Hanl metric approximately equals 14.0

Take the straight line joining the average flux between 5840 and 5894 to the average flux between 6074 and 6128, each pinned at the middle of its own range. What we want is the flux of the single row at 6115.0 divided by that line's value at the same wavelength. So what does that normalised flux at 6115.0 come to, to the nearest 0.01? 1.07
